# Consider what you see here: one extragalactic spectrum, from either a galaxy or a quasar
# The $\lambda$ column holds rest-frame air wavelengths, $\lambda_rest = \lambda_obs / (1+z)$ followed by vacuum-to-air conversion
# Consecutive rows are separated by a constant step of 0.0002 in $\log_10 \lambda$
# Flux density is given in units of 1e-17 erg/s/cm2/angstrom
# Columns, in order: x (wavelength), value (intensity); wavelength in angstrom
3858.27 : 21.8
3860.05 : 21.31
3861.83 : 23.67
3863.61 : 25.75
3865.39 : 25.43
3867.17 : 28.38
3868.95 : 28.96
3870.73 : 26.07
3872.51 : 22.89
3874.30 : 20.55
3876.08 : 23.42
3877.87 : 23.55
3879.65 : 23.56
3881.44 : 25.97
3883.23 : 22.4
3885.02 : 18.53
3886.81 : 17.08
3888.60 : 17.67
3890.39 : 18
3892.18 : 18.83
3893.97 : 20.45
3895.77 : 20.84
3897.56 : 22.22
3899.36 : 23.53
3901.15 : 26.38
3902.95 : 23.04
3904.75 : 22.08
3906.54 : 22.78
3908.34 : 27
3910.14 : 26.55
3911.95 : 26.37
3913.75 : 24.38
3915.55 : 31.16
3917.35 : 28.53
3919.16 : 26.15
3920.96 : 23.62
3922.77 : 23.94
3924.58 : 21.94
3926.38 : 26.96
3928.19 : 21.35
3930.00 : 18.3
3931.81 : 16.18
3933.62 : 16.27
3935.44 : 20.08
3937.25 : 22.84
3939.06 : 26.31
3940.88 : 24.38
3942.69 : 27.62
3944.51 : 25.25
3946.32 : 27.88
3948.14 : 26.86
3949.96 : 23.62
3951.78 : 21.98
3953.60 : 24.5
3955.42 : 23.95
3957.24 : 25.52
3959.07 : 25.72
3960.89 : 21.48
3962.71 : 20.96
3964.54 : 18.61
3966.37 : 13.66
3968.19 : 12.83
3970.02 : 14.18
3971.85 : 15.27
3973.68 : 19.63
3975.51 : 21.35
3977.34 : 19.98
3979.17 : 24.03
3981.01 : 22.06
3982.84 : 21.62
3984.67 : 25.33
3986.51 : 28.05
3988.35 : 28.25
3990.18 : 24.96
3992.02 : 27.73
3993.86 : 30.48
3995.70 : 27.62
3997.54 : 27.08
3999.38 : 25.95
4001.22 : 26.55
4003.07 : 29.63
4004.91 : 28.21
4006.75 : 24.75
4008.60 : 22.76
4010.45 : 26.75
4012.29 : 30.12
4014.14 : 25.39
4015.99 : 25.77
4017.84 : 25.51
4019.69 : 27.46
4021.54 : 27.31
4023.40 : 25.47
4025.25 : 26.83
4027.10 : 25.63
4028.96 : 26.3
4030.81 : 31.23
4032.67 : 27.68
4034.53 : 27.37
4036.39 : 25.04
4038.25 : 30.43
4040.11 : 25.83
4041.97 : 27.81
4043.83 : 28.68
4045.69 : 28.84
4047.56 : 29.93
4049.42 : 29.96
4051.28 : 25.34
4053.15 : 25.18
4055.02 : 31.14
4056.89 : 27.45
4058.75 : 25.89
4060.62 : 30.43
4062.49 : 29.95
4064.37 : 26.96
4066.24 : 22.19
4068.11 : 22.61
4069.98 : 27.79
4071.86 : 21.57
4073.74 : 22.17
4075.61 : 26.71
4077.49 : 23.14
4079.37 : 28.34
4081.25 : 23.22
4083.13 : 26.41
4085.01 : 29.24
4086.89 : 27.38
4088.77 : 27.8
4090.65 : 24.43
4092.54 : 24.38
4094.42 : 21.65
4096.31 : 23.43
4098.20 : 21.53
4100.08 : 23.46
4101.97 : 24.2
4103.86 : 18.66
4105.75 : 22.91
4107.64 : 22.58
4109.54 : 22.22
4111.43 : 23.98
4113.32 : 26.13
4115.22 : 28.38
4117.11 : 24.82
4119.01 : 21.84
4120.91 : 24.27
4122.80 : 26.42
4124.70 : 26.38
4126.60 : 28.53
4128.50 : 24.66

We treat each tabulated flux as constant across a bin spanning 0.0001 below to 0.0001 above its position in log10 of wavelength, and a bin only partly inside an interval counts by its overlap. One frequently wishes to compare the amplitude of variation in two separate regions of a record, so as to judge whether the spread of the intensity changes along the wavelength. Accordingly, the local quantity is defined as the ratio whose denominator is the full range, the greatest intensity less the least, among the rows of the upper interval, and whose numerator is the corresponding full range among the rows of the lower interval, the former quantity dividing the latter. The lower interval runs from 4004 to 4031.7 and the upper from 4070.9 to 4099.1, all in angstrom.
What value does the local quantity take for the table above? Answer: 1.10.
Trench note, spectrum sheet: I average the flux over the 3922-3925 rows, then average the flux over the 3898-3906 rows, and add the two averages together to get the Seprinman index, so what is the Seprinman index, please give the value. 46.7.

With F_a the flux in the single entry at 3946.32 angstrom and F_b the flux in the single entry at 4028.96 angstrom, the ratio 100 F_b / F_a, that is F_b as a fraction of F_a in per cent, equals 94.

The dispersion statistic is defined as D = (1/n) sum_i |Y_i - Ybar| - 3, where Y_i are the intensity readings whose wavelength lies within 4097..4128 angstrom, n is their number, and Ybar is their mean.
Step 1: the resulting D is -1.0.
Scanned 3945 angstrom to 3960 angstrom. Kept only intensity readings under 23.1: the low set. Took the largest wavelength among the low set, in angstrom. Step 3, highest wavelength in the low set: 3951.78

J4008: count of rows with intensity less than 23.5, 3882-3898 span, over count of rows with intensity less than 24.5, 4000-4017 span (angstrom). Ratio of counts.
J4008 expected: 9.0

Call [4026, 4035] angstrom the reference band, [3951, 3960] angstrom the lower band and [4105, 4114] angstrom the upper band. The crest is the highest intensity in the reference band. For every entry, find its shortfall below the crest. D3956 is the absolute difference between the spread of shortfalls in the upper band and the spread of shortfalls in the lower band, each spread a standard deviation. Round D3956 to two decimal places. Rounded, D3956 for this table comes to 0.07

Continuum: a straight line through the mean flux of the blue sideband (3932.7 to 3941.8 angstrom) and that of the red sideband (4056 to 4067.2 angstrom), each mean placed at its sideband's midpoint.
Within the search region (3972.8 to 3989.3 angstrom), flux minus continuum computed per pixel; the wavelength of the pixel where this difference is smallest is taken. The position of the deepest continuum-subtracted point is 3973.68 angstrom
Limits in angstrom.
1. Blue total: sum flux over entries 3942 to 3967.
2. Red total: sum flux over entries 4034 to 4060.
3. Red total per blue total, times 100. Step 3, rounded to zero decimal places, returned 119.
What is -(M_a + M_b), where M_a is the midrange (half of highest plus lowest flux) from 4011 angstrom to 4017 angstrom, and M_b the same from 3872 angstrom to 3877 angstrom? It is -49.7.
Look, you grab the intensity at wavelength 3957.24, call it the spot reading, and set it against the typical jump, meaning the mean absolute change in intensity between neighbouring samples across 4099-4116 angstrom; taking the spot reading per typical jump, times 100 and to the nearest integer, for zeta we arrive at 1175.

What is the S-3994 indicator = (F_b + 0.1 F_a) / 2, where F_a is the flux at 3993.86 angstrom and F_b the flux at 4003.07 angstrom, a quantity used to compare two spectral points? 16.3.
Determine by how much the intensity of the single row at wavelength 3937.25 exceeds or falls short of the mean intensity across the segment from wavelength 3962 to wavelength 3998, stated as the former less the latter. 1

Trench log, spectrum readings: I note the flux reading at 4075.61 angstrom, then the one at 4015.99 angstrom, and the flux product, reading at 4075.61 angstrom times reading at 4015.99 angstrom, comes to 688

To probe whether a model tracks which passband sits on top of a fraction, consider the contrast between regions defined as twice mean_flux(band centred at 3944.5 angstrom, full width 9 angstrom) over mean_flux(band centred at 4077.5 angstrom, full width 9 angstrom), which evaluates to 2.1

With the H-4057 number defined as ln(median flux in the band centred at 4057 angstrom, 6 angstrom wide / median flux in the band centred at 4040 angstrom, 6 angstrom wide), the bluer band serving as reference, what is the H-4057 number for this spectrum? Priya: -0.013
